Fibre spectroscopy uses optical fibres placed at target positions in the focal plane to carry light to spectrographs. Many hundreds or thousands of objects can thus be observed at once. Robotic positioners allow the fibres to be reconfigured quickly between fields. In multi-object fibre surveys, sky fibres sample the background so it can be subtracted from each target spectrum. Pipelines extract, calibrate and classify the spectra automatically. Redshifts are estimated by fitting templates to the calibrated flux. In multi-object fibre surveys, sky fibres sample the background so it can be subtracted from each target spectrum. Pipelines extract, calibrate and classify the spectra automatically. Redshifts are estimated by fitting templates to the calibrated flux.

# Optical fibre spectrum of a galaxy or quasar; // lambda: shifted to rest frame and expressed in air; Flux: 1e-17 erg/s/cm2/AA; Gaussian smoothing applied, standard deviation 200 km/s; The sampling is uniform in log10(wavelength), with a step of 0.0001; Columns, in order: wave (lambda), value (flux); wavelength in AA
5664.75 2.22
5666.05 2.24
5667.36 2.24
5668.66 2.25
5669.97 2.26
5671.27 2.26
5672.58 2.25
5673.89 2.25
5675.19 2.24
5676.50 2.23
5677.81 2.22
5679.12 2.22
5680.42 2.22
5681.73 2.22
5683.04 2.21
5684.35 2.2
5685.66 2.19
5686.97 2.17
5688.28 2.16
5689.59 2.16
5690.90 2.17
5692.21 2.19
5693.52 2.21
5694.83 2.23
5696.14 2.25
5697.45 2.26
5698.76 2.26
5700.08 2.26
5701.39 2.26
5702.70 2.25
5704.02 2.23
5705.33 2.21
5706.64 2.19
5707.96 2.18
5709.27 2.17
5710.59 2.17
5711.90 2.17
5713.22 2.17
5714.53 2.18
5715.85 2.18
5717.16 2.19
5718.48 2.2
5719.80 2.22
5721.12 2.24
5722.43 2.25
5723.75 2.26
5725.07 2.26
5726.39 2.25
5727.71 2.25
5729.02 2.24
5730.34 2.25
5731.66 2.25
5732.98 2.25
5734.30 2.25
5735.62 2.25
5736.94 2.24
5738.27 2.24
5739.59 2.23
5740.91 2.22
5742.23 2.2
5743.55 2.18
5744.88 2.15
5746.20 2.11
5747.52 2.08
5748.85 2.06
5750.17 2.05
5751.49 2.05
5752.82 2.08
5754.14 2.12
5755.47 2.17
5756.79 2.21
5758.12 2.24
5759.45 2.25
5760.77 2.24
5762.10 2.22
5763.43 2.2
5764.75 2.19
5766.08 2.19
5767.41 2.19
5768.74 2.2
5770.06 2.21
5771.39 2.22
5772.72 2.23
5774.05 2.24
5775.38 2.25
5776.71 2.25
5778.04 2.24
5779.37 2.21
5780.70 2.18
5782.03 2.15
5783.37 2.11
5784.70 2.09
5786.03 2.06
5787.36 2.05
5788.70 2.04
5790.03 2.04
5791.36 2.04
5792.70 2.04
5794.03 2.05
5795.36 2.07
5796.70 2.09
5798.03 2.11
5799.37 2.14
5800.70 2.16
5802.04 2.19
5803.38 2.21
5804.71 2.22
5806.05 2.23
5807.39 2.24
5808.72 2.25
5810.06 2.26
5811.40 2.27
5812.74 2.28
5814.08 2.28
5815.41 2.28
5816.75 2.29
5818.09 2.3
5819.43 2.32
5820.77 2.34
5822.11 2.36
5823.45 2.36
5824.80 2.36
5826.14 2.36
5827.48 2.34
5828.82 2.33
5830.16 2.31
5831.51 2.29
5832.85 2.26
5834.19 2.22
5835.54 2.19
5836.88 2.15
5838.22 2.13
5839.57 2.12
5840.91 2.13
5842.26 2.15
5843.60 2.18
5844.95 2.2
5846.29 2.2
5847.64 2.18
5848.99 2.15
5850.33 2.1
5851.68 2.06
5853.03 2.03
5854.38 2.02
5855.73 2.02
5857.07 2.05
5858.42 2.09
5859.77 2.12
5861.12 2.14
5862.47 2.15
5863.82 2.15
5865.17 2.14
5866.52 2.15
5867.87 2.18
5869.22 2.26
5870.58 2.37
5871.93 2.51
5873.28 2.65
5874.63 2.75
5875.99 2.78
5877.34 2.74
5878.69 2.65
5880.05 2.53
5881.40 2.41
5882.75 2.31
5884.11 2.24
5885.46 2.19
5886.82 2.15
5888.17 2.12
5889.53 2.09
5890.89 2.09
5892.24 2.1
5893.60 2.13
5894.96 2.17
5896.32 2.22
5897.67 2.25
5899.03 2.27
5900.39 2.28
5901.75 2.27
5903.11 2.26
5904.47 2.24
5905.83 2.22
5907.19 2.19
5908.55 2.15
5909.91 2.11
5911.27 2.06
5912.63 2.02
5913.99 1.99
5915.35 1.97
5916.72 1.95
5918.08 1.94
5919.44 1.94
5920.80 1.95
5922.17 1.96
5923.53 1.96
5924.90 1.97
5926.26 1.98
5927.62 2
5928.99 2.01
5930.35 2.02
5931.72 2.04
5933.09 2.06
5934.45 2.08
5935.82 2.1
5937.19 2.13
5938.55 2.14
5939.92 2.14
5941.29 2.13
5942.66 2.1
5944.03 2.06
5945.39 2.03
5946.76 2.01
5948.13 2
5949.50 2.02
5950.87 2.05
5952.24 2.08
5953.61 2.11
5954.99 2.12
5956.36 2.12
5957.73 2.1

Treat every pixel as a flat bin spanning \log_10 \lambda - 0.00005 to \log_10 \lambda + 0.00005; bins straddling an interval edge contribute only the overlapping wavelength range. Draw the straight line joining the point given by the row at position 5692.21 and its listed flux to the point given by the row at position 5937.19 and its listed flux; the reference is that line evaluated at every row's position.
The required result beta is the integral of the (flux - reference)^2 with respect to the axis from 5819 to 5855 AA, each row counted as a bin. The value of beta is 0.52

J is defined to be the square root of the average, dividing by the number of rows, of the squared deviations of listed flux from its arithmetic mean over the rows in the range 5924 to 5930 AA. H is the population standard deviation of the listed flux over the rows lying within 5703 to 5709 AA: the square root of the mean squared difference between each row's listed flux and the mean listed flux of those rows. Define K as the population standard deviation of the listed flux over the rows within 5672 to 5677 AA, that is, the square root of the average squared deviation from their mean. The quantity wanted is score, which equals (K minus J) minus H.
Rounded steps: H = 0.019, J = 0.016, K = 0.0083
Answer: -0.03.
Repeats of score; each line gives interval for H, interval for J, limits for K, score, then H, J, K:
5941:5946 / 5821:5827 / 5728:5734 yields -0.03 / 0.038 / 0.000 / 0.0043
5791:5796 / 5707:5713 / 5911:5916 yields 0.02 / 0.012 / 0.004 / 0.0339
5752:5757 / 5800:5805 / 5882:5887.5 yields -0.01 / 0.049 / 0.023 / 0.0597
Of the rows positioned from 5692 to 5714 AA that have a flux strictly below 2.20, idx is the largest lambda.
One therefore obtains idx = 5713.22 AA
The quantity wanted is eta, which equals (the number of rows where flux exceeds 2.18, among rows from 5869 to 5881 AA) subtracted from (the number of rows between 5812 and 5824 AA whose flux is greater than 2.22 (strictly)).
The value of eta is 0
